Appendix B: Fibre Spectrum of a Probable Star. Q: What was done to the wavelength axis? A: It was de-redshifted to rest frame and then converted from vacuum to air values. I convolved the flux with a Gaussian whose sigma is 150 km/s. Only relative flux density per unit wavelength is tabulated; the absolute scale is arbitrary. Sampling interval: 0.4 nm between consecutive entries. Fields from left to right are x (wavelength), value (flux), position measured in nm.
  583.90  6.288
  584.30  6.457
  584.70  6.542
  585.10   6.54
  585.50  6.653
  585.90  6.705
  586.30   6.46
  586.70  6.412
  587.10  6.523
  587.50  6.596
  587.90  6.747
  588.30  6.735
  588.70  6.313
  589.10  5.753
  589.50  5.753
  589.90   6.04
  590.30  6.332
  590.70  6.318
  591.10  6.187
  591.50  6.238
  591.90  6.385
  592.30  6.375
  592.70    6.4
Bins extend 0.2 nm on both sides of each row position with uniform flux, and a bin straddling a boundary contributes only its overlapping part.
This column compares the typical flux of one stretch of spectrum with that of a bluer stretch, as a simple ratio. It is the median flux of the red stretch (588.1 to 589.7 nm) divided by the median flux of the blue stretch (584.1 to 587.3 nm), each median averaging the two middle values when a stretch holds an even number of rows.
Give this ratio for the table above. 0.92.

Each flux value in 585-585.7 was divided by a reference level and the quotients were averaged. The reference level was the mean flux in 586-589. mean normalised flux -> 1.01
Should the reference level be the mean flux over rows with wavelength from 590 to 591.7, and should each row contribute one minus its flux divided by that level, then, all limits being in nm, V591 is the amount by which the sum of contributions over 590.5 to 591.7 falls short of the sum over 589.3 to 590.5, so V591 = 0.10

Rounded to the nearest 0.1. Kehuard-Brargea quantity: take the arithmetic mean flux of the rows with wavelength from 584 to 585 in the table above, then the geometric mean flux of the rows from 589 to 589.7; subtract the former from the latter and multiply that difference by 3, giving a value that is -2.2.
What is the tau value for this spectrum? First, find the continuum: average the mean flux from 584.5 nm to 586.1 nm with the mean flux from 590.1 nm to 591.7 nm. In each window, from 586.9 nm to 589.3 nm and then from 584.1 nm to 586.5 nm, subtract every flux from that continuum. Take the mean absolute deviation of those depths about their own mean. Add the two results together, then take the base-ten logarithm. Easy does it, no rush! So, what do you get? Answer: -0.45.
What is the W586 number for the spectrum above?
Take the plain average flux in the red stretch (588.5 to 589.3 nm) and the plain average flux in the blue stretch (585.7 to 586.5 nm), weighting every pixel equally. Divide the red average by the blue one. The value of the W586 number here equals 0.92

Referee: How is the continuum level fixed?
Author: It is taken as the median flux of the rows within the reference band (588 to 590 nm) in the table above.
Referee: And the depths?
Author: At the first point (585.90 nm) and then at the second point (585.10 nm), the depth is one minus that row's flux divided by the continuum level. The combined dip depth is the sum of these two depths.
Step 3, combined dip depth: -0.19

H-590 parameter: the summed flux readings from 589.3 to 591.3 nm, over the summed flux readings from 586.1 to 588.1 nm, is 0.936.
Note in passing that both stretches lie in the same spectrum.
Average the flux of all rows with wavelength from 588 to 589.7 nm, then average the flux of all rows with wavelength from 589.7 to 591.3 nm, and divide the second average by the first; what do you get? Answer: 1.01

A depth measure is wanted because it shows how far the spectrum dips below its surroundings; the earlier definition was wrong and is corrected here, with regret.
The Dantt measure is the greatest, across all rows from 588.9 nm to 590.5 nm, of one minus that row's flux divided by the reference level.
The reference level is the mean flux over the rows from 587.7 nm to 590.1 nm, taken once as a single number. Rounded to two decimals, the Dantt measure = 0.08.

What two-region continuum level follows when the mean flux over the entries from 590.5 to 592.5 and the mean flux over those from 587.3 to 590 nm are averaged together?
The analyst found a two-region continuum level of 6.29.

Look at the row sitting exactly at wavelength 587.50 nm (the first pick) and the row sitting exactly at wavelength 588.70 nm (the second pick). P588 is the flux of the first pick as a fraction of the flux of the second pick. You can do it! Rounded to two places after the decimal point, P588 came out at 1.04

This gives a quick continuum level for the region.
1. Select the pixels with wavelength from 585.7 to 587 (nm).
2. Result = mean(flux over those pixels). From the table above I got 6.5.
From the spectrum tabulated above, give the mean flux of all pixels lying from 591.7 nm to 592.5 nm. 6.38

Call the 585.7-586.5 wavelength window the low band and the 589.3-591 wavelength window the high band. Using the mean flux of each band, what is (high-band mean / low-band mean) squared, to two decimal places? 0.86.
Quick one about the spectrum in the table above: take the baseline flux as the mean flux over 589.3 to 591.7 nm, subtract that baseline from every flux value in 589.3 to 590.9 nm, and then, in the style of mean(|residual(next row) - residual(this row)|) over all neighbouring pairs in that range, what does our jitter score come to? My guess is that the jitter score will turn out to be 0.20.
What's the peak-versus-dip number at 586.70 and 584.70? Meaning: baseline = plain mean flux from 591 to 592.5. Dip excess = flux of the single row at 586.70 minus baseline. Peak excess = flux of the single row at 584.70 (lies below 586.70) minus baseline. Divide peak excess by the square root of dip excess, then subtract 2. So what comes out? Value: -1.3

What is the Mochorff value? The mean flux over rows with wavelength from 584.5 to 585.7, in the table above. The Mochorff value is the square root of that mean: 2.56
